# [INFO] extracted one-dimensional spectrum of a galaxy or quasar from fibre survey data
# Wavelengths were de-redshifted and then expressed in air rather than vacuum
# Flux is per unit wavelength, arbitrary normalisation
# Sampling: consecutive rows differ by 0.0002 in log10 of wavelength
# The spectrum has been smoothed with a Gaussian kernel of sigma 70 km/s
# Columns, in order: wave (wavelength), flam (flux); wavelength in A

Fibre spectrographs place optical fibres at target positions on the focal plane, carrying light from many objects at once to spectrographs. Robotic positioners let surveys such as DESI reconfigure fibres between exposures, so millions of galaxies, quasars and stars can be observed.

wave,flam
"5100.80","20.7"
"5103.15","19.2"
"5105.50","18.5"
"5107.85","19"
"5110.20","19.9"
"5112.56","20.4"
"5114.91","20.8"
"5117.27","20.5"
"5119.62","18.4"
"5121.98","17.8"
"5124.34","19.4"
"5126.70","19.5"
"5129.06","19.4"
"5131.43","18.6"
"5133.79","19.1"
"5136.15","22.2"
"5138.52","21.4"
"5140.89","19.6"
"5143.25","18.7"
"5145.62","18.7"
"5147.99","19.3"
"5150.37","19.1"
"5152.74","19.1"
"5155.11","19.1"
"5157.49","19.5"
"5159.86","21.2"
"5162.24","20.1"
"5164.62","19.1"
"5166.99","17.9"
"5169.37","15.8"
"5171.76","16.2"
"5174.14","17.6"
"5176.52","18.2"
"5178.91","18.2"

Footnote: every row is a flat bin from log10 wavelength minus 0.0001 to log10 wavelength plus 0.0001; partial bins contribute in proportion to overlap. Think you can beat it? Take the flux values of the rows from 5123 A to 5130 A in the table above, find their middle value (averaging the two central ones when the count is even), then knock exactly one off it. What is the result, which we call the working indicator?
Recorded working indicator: 18.4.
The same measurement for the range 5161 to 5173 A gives 16.9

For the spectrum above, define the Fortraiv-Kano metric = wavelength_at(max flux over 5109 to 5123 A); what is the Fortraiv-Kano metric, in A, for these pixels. 5114.91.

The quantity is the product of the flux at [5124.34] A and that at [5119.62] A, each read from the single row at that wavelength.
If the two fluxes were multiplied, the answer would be 357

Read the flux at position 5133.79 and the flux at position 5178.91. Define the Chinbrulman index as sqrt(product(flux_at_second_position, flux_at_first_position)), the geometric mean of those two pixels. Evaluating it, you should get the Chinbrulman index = 18.6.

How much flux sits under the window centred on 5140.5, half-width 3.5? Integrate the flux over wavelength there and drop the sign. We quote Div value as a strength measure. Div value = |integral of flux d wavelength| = 141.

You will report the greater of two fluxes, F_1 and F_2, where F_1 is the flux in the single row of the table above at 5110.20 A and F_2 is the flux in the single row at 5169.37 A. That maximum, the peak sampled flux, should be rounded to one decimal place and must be 19.9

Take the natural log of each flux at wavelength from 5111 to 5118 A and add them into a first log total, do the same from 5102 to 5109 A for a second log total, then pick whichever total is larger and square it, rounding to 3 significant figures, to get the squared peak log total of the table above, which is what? 82.3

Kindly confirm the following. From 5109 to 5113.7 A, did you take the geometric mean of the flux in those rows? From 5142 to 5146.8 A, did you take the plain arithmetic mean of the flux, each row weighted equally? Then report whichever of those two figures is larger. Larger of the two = 20.1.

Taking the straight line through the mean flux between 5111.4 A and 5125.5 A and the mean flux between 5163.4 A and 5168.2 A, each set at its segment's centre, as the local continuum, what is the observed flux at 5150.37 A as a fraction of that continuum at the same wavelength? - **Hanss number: 1.01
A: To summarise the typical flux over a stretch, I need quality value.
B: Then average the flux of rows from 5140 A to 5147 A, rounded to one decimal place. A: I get 19.0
